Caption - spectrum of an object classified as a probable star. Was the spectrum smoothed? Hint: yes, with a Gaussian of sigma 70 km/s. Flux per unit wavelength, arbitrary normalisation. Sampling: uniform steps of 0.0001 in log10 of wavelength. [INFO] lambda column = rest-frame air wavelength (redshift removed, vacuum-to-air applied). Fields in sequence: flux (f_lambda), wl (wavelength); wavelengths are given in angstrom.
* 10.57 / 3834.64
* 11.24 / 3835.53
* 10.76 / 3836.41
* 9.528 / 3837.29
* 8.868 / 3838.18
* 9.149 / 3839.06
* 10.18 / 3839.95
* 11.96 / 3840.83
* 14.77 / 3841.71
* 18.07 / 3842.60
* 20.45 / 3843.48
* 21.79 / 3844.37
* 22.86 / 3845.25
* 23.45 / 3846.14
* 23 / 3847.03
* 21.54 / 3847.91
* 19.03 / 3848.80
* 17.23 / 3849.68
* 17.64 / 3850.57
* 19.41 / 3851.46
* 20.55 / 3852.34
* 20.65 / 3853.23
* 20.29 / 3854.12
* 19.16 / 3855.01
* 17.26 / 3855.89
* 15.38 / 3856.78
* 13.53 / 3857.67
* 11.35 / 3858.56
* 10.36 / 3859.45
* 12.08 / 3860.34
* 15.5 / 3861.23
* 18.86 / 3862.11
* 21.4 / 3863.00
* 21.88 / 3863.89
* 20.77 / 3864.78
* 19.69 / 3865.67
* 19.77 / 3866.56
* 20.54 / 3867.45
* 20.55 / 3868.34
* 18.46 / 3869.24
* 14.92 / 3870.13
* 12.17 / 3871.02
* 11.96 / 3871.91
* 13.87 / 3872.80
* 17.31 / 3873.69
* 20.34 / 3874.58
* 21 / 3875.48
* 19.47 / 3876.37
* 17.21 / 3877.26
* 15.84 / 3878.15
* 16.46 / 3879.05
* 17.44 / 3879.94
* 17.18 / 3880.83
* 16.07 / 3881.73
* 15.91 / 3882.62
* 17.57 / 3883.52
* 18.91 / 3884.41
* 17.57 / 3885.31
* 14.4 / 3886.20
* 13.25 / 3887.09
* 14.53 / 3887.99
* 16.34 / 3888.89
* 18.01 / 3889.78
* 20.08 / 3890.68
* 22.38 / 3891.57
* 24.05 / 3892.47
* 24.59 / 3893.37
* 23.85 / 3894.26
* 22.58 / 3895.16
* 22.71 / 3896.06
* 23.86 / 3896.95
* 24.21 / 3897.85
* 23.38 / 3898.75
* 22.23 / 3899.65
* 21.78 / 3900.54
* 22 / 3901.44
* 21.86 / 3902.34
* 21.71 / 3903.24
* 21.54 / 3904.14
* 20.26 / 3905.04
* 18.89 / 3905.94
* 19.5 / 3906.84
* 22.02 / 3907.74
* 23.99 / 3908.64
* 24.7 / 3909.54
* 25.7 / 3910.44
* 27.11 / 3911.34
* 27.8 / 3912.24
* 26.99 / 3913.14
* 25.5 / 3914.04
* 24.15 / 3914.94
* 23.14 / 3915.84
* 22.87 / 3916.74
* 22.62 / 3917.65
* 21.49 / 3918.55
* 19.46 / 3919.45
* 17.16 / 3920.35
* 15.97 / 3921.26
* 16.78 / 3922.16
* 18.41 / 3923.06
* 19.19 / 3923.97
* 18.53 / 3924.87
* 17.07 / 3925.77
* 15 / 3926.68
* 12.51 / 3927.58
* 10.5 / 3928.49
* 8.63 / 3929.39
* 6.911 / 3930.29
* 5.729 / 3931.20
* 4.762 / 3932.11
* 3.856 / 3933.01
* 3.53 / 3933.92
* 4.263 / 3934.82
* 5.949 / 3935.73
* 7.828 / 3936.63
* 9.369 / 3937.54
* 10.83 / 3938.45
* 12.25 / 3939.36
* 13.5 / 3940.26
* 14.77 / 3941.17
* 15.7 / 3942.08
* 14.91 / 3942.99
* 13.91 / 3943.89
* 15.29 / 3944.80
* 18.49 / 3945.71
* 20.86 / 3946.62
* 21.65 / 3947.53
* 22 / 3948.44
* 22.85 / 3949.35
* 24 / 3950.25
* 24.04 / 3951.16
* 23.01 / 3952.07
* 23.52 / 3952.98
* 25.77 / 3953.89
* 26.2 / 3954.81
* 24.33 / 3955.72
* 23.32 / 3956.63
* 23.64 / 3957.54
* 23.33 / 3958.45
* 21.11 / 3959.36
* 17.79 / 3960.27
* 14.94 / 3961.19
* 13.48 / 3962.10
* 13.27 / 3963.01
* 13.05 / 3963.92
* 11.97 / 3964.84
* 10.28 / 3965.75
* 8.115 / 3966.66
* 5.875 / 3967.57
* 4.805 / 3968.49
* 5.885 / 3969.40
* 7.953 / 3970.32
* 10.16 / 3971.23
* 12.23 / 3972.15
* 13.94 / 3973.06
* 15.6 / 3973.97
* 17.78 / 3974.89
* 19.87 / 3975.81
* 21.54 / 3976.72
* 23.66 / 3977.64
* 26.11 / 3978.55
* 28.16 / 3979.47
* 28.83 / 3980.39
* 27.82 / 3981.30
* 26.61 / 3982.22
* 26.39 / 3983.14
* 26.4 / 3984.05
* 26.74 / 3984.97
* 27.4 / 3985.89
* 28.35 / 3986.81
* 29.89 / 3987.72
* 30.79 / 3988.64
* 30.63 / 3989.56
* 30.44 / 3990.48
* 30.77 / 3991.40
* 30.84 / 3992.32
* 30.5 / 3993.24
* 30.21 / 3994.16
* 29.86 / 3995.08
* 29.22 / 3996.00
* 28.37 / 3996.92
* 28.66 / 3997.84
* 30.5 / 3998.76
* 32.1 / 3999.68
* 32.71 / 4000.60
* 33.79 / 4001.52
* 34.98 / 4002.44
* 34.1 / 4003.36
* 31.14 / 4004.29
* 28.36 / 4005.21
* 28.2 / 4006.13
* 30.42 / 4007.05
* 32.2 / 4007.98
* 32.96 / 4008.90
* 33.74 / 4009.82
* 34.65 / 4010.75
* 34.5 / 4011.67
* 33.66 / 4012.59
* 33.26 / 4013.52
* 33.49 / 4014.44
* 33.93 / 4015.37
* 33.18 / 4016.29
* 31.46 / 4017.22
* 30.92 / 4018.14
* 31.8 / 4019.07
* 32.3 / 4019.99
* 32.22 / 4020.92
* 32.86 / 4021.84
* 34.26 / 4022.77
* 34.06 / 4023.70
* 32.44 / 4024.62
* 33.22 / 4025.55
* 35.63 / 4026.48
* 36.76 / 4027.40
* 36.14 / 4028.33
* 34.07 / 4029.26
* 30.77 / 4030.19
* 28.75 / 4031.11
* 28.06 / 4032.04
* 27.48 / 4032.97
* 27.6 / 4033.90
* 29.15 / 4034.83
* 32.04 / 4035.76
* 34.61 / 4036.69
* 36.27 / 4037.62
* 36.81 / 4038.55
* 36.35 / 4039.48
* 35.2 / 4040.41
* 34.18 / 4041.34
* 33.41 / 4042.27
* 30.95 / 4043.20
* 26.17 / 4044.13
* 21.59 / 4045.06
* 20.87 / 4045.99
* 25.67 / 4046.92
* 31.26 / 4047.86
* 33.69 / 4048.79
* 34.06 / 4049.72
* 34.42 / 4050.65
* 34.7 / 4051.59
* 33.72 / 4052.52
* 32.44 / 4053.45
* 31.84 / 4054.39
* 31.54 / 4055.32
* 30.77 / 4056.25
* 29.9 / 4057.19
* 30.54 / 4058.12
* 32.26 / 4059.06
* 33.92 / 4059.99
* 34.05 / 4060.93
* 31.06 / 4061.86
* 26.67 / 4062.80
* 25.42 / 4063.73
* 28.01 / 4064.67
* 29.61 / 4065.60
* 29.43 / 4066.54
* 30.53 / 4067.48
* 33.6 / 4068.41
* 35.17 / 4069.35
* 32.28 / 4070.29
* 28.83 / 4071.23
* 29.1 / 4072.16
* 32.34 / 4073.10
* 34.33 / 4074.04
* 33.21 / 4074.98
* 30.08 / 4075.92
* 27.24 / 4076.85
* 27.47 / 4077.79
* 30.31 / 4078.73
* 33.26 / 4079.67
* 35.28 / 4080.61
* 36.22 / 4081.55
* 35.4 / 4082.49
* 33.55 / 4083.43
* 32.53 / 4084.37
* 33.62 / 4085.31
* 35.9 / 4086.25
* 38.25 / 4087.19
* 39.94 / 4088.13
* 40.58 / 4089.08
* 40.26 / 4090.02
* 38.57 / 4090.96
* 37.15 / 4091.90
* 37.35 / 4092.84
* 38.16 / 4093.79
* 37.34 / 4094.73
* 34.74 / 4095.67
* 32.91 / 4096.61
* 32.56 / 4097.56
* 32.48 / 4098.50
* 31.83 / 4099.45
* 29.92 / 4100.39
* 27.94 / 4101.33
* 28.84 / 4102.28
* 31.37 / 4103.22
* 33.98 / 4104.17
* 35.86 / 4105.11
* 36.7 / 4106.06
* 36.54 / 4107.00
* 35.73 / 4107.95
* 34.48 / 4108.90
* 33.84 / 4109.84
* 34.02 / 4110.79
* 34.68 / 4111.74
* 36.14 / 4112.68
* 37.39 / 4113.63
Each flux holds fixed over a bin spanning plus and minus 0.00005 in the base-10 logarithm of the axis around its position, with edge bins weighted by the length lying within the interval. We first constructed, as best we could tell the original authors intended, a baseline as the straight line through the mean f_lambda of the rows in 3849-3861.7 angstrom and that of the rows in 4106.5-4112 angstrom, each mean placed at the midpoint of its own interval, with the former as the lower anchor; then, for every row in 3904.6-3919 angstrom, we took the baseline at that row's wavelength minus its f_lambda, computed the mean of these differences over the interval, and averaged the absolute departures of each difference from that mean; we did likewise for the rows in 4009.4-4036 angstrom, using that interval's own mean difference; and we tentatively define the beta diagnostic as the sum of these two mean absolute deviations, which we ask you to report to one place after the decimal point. 4.4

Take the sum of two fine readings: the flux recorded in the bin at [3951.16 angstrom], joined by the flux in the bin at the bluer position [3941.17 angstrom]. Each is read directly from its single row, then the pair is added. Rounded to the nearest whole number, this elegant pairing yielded 39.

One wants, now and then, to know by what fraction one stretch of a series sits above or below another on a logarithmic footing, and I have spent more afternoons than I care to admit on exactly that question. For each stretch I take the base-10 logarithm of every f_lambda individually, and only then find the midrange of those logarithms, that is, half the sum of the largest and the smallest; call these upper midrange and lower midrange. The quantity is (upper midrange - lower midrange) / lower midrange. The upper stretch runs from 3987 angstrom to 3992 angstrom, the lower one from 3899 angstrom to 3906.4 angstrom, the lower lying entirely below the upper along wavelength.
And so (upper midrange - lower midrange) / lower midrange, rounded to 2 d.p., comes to 0.13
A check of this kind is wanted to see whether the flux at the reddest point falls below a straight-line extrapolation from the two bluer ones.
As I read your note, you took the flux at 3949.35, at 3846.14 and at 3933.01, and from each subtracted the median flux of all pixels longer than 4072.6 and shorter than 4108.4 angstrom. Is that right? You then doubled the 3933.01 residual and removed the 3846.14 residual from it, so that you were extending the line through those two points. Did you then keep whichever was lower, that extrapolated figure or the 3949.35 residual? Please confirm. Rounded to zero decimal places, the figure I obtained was -50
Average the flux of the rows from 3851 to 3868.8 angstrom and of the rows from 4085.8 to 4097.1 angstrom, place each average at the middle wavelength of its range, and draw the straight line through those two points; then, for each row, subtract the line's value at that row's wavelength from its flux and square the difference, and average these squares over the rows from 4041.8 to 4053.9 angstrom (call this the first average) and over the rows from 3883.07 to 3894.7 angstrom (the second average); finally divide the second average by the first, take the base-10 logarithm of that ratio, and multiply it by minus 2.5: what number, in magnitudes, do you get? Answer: 0.94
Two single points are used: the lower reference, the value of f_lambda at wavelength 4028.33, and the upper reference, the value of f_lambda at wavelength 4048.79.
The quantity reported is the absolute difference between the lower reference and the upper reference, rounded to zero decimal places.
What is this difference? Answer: 2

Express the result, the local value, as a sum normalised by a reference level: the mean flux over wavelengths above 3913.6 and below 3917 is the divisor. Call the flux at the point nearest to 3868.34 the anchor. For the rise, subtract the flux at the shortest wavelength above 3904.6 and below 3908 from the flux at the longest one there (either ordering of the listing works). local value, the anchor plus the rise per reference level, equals 0.93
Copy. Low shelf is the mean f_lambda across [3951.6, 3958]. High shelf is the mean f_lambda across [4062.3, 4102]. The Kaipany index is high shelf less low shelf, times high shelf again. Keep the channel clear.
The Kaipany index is 292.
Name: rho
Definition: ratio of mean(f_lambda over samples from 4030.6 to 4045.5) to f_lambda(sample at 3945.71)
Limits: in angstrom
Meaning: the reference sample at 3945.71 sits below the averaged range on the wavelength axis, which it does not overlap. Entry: 1.69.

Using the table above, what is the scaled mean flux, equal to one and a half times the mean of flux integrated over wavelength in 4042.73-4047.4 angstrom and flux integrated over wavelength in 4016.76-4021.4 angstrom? 198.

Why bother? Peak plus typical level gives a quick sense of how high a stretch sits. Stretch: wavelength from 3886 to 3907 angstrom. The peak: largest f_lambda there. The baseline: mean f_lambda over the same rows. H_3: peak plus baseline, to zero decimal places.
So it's 45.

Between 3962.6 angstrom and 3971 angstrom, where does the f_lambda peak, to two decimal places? 3963.01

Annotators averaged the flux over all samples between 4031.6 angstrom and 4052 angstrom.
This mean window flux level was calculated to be 31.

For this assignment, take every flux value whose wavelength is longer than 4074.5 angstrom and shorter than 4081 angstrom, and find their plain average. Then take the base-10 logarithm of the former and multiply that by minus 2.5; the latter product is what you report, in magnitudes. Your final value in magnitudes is -3.73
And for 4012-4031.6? -3.80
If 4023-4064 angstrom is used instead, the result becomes -3.75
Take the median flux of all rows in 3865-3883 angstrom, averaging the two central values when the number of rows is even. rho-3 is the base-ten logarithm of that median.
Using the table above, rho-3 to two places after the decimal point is 1.24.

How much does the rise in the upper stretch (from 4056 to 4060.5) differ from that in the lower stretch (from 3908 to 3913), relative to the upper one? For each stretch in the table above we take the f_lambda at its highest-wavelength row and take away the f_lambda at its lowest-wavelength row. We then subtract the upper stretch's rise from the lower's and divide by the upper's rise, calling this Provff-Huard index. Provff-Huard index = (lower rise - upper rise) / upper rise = 0.21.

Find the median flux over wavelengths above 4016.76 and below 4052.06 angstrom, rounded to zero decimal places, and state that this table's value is 33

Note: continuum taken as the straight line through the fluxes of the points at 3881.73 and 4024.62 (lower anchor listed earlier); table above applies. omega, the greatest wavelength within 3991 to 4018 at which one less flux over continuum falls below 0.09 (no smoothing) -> 4017.22 angstrom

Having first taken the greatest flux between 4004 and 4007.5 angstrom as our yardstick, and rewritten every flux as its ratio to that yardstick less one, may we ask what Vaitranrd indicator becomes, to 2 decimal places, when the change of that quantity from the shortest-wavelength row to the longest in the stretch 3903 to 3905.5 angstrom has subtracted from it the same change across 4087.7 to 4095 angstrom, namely 0.04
